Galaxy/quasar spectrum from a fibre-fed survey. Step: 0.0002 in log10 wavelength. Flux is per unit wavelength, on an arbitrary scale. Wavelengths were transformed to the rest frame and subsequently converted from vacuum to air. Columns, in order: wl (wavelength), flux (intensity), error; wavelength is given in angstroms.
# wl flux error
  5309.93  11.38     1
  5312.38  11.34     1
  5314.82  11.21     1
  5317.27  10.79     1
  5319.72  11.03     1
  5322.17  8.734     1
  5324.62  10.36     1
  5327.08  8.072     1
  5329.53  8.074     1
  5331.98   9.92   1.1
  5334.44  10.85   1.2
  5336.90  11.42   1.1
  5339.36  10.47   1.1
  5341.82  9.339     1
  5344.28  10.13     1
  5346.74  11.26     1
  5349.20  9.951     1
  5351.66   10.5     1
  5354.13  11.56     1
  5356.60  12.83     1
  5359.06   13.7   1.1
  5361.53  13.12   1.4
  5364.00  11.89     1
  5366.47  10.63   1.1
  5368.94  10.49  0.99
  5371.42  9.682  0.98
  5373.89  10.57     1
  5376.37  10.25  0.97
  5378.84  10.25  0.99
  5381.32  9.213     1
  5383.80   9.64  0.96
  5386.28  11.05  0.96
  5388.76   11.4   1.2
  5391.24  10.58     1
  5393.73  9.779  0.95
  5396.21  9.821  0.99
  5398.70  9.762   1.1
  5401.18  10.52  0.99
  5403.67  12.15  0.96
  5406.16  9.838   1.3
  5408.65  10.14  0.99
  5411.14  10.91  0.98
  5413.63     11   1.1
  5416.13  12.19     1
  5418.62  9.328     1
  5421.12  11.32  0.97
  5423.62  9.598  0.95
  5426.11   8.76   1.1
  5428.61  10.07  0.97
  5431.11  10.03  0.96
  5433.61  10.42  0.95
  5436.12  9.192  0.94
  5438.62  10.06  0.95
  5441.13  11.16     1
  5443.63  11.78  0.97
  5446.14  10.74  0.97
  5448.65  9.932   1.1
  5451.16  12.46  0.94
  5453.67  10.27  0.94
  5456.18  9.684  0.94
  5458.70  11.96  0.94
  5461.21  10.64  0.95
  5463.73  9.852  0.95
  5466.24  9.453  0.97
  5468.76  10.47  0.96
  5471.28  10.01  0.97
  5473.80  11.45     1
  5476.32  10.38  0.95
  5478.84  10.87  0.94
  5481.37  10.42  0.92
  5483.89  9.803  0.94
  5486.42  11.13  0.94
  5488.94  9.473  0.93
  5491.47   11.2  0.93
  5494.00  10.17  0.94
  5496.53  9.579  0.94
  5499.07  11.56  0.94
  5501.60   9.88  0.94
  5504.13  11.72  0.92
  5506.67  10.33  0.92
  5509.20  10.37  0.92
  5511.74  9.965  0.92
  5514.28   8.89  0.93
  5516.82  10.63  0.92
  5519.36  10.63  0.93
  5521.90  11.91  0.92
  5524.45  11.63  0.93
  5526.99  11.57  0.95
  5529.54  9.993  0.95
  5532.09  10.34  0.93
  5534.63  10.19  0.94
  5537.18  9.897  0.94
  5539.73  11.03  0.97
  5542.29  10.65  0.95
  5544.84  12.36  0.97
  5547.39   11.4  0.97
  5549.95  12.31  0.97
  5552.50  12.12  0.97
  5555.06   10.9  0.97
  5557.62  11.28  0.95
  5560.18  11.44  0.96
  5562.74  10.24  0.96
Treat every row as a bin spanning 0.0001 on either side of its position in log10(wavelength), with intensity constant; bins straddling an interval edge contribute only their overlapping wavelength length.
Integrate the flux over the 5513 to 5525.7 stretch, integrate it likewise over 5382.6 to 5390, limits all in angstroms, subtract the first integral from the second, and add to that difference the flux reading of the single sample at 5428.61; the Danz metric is -47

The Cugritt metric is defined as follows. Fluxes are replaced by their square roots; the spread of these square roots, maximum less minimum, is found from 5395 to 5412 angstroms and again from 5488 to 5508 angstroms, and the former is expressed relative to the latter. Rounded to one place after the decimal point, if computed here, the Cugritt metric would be 1.0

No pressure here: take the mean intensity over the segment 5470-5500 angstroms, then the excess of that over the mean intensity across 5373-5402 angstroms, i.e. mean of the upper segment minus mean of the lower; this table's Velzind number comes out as 0.3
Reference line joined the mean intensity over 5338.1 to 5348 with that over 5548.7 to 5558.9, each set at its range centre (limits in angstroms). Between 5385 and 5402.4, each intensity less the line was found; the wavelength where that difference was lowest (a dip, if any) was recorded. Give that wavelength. 5398.70 angstroms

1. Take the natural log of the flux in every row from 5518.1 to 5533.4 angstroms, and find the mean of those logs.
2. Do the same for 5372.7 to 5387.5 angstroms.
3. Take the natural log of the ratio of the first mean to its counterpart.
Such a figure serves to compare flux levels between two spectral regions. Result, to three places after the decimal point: 0.034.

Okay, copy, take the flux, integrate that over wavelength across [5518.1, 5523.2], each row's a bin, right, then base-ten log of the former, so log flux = 1.76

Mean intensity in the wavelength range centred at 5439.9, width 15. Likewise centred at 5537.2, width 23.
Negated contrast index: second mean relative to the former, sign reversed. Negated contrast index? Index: -1.03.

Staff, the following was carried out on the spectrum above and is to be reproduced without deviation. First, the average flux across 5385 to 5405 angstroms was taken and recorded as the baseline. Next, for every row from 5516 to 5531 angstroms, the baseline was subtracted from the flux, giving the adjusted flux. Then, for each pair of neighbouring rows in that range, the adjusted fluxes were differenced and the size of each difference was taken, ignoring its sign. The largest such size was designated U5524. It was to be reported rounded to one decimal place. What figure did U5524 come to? 1.6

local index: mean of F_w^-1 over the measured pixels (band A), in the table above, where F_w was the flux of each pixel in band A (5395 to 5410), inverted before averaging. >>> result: 0.097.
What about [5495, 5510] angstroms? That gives 0.095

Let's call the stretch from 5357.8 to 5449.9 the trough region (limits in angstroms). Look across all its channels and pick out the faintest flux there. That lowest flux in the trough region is 8.76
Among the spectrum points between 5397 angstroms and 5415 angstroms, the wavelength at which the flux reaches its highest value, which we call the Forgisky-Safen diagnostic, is 5403.67 angstroms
